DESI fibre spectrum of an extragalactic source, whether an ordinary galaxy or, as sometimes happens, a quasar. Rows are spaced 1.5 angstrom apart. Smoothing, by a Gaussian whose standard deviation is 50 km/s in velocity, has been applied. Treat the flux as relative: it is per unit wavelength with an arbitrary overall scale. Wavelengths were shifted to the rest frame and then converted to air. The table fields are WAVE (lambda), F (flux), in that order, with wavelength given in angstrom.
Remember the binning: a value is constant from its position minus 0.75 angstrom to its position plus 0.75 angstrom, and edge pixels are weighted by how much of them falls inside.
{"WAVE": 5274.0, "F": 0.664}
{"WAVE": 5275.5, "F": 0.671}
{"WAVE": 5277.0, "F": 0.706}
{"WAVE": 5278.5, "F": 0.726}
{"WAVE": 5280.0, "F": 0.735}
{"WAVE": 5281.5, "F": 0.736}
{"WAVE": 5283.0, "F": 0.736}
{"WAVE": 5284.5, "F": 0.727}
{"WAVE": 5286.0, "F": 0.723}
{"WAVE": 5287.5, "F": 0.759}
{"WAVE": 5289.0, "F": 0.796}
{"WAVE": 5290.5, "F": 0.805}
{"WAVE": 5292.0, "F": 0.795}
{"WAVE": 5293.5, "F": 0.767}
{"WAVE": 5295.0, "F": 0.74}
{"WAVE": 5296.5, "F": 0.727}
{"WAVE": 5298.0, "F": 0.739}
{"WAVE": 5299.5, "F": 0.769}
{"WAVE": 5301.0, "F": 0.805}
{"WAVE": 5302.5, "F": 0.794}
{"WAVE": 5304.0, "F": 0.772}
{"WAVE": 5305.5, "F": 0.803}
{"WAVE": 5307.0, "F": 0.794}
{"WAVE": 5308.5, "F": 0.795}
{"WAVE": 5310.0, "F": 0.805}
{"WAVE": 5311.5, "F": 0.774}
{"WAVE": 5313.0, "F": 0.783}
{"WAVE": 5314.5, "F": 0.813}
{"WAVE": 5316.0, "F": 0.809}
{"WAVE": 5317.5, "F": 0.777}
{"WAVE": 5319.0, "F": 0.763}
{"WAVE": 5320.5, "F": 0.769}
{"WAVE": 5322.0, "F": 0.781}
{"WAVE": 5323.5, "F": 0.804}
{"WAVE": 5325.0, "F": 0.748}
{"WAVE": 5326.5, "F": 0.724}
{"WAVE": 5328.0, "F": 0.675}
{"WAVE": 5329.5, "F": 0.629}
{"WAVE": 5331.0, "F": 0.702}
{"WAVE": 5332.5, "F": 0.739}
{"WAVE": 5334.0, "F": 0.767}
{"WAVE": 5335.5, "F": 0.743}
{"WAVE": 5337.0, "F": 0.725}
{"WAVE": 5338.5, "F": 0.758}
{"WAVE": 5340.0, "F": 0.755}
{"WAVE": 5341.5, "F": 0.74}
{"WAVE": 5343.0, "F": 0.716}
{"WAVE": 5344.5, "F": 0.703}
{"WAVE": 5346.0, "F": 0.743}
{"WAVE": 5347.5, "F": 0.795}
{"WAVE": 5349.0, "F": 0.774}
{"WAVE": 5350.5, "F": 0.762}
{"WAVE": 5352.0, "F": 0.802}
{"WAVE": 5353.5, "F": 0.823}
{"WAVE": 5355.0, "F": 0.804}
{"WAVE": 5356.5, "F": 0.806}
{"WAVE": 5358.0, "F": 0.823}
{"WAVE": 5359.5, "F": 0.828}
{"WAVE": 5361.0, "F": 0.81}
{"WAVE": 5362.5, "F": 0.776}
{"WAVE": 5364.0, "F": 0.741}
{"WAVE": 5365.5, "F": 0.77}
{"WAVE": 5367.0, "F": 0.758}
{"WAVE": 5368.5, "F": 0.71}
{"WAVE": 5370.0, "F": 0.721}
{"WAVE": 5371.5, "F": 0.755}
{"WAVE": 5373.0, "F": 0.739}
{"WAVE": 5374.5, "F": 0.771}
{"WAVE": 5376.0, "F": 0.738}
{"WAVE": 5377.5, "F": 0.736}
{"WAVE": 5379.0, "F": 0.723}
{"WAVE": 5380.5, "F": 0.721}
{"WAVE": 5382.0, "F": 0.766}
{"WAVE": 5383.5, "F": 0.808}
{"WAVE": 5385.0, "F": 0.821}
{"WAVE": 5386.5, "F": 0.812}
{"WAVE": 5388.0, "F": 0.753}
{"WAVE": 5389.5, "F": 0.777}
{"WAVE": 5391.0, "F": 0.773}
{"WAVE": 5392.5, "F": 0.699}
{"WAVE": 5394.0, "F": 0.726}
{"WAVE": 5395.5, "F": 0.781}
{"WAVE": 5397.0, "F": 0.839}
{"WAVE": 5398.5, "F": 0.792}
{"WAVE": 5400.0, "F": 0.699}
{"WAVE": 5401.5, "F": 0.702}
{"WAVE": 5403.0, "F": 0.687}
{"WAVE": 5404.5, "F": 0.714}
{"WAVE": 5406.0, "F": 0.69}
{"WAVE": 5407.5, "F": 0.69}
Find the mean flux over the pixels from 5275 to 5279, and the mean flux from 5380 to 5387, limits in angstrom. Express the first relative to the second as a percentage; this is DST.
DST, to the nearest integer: 89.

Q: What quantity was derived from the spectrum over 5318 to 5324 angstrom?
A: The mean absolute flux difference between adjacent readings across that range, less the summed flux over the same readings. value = -3.1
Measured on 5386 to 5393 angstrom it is -3.8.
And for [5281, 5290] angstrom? -4.5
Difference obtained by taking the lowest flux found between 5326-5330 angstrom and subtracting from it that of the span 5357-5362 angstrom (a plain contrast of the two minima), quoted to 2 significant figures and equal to -0.18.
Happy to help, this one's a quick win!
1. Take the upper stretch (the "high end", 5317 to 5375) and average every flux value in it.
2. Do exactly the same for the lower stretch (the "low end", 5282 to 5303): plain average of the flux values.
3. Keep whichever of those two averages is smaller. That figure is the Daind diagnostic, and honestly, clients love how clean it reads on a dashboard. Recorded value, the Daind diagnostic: 0.757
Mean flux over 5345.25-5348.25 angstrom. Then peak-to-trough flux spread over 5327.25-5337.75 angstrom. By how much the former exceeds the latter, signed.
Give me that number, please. 0.631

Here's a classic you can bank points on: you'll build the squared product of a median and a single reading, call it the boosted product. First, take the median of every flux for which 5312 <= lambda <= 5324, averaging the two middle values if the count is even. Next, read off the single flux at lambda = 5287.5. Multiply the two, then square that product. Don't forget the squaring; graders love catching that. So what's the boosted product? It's 0.35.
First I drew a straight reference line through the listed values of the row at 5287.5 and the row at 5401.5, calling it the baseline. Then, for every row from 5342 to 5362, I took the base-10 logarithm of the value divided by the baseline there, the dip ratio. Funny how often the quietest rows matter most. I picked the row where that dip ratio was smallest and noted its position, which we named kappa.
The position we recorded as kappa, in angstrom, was 5344.5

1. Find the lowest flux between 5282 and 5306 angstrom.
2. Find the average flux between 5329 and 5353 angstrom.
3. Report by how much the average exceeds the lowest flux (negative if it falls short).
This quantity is 0.02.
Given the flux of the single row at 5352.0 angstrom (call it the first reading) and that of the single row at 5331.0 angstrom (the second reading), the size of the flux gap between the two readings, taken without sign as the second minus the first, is 0.10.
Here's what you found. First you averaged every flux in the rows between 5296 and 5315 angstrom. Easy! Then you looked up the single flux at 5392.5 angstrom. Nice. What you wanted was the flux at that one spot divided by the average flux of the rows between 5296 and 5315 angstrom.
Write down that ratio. 0.89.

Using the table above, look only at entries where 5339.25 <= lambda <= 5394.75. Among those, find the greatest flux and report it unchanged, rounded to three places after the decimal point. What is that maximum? 0.828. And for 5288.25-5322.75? 0.813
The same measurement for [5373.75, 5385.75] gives 0.821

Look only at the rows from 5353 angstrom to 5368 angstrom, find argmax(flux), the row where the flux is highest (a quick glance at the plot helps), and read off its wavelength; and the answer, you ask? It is 5359.5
